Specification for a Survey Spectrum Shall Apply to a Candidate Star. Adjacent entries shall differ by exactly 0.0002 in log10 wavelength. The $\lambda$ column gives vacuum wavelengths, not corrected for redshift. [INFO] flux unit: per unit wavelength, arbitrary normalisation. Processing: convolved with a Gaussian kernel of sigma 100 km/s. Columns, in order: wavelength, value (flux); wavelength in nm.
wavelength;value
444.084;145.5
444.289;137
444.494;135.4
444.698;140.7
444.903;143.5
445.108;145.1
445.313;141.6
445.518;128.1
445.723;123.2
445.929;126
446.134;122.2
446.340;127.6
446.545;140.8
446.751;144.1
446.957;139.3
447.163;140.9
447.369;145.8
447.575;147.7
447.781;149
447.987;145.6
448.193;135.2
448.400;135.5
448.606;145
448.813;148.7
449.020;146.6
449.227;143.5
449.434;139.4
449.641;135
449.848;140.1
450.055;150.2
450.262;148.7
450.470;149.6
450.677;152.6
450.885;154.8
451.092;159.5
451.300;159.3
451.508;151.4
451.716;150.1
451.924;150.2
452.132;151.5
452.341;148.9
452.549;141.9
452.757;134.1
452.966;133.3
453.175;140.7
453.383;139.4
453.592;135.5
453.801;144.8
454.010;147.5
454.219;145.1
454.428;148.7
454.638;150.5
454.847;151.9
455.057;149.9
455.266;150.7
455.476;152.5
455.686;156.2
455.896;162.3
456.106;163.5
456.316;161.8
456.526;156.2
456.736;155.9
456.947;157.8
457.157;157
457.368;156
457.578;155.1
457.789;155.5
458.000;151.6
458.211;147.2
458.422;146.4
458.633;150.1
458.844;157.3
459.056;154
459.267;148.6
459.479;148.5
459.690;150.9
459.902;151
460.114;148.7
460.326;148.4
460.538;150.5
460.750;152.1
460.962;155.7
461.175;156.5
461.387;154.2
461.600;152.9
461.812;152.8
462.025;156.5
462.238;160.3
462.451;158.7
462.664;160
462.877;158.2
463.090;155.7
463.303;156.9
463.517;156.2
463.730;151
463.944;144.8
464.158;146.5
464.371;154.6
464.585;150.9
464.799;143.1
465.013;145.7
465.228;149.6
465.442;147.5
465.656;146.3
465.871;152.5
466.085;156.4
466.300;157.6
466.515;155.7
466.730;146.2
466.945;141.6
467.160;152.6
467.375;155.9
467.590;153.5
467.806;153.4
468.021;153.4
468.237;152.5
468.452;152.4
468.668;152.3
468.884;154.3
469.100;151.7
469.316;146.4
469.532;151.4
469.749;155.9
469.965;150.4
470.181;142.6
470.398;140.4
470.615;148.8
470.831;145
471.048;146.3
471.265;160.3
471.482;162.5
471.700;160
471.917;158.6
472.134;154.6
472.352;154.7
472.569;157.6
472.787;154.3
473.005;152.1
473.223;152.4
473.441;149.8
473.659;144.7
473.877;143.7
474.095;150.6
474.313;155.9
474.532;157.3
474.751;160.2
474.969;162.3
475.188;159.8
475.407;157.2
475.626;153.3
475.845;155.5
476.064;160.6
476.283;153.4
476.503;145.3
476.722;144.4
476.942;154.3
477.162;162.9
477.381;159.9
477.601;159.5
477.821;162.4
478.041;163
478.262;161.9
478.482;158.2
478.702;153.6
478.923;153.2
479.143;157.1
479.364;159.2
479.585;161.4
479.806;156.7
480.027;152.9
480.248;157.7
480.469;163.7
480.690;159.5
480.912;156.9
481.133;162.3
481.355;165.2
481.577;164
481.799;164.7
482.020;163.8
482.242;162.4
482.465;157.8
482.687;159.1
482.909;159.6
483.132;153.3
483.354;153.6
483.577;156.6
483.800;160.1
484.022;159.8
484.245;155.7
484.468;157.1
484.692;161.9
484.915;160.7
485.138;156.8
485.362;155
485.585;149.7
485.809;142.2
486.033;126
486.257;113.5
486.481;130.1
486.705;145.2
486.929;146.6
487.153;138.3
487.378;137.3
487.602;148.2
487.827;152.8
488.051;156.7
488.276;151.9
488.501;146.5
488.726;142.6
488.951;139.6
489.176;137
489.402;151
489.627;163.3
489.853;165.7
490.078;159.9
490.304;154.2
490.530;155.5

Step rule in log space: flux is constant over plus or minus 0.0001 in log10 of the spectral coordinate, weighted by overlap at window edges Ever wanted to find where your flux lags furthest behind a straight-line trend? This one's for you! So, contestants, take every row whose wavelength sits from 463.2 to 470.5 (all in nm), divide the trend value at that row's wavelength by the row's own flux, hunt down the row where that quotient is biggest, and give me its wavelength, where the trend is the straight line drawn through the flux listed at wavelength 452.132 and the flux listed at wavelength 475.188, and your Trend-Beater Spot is 470.398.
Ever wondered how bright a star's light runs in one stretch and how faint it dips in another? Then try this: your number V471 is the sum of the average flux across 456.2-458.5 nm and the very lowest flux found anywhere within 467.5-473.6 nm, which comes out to 295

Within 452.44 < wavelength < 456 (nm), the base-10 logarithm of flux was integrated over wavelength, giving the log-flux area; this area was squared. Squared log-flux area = 59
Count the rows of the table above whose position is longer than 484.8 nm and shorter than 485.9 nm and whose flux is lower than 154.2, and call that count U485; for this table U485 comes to 2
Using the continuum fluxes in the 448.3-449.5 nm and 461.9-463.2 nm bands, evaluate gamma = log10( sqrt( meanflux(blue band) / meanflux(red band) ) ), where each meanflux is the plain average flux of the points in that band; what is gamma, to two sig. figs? -0.022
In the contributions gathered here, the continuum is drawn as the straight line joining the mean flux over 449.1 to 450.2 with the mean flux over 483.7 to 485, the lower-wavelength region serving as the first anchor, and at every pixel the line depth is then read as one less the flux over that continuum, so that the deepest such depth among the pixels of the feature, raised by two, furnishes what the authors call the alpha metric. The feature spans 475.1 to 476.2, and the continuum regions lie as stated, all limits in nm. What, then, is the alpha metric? 2.010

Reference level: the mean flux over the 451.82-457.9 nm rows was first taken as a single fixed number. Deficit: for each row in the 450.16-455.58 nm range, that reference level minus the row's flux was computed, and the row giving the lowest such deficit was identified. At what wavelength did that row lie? 451.092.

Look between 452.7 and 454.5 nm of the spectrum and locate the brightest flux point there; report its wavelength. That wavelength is 454.428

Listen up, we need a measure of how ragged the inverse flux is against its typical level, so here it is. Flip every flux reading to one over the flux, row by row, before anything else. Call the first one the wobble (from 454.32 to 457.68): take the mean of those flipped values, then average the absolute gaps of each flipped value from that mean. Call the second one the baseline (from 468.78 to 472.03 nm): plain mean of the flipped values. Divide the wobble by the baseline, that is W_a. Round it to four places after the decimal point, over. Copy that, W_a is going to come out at 0.0223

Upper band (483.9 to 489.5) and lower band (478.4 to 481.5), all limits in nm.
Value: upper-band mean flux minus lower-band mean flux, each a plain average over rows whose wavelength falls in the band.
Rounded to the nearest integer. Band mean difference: -12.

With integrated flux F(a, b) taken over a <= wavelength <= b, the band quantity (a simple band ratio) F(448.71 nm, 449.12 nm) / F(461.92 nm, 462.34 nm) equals 0.91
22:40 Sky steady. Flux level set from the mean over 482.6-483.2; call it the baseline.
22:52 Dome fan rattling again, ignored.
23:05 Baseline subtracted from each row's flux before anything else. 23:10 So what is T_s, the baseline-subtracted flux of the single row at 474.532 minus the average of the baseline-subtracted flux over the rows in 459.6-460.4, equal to 8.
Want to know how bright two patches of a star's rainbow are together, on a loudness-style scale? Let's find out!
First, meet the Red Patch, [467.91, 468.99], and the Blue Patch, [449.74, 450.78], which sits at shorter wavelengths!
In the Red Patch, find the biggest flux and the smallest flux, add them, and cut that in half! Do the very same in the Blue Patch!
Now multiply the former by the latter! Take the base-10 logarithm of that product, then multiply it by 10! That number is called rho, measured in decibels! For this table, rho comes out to 43.5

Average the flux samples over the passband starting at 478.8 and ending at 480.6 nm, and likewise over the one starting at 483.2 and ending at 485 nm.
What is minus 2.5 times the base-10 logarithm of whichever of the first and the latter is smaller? -5.49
